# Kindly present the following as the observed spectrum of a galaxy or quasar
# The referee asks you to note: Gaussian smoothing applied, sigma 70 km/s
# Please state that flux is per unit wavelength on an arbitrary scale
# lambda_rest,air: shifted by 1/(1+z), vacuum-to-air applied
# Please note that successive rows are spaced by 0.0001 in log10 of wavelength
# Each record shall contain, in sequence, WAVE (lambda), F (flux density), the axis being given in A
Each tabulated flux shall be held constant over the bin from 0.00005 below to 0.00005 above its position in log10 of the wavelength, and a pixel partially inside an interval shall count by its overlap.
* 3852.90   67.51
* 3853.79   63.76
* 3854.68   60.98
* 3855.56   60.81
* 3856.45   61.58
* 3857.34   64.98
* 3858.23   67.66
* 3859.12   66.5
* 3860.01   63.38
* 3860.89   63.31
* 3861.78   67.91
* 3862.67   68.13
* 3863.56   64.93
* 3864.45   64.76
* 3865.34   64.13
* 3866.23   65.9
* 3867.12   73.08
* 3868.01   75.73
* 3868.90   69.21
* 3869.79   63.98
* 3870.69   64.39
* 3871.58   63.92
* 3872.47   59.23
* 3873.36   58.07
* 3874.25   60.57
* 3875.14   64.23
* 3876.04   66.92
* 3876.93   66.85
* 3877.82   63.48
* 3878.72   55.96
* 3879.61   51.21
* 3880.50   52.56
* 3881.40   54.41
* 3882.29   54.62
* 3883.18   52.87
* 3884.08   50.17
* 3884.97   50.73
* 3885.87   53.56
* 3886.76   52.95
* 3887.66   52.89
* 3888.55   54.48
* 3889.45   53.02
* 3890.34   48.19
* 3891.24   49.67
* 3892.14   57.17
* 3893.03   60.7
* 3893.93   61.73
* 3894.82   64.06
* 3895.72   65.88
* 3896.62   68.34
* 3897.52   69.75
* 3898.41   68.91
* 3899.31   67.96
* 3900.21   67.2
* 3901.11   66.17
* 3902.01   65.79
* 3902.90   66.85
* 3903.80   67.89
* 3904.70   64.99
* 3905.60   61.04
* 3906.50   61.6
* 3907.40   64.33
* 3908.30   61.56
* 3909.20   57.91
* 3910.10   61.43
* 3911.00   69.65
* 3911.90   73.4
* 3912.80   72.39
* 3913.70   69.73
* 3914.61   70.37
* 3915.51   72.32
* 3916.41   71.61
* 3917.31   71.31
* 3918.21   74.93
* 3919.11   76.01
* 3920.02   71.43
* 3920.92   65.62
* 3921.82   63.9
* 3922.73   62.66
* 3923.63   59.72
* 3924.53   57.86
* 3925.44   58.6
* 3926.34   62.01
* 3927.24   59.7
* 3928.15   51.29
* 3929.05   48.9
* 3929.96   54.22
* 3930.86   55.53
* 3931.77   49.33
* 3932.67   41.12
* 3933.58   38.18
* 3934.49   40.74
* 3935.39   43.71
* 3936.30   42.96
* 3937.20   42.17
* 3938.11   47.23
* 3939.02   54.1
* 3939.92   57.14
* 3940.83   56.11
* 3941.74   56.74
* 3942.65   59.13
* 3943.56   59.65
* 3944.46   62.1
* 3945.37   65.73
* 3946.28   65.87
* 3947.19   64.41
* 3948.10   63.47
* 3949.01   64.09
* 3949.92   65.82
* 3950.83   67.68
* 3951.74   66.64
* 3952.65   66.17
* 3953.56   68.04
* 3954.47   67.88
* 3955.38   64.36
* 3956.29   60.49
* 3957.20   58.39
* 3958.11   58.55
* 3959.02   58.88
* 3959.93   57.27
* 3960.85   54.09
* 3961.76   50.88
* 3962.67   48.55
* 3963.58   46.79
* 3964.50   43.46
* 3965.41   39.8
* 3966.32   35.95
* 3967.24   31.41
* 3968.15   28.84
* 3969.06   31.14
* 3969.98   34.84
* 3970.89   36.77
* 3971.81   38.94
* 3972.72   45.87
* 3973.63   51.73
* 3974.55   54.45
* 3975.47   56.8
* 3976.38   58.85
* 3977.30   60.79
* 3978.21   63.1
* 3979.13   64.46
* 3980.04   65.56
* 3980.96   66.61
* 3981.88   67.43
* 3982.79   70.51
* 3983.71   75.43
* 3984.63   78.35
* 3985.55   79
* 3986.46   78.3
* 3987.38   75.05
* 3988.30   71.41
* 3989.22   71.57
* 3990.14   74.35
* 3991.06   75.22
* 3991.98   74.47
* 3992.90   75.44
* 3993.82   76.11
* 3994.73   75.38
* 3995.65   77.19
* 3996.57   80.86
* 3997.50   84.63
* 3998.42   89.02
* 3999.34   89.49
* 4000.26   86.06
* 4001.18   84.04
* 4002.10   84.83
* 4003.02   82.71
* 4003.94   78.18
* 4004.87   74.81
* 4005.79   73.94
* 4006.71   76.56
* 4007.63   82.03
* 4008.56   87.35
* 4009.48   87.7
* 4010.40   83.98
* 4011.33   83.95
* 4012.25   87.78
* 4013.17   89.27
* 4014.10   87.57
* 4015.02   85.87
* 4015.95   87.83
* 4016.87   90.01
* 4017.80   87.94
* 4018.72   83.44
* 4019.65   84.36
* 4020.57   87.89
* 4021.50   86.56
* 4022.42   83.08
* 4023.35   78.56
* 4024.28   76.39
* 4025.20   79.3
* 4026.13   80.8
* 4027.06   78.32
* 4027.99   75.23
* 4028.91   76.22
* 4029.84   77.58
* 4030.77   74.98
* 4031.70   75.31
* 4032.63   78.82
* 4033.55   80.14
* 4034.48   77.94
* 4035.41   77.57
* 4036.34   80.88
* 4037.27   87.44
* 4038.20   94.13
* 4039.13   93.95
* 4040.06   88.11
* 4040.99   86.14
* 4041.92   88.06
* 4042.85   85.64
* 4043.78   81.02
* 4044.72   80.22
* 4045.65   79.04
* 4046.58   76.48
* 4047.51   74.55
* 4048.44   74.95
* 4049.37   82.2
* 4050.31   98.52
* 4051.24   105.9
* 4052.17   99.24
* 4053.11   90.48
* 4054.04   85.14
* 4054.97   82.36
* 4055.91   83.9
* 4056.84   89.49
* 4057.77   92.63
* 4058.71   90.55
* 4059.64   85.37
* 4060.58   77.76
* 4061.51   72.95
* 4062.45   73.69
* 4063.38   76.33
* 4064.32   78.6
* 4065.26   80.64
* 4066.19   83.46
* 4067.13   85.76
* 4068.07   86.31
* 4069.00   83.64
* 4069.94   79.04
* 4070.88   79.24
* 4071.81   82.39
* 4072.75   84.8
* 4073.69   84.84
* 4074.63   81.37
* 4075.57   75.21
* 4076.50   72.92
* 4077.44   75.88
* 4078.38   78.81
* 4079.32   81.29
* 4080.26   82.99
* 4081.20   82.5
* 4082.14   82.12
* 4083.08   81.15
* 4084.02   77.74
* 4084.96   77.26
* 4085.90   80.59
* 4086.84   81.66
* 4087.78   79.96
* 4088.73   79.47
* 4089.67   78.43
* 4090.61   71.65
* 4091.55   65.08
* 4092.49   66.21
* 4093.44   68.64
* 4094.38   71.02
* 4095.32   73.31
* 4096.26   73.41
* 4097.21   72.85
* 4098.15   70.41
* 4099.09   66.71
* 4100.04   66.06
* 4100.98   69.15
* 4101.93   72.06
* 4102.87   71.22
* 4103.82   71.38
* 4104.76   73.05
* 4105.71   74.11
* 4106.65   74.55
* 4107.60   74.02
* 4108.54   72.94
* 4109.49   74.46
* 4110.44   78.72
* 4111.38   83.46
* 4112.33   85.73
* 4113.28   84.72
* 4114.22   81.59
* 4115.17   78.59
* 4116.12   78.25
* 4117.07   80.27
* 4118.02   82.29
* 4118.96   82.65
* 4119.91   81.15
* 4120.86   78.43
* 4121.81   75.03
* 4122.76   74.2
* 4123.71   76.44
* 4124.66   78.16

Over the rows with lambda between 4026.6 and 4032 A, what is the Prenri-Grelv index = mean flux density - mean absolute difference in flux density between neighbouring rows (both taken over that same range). 74.6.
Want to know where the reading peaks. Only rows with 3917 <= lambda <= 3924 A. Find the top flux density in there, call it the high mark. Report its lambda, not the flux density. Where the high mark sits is 3919.11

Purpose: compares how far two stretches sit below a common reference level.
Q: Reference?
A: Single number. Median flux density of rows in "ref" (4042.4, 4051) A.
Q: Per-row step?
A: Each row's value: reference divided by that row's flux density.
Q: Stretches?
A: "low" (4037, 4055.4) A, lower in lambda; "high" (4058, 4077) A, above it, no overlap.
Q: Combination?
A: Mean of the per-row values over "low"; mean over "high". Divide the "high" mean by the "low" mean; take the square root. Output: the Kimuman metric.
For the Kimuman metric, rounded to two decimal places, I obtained 1.03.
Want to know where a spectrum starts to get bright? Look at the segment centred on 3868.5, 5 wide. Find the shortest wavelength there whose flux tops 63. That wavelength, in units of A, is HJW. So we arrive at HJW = 3866.23 A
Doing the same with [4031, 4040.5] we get 4031.70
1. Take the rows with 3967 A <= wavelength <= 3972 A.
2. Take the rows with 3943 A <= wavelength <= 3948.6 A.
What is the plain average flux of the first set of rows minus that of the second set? -30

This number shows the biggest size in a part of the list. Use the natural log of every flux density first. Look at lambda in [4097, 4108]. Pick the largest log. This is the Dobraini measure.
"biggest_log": 4.31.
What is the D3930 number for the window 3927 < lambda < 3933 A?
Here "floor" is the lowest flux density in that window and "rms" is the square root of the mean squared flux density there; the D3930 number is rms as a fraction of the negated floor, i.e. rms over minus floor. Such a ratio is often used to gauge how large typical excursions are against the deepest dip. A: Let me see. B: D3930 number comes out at -1.26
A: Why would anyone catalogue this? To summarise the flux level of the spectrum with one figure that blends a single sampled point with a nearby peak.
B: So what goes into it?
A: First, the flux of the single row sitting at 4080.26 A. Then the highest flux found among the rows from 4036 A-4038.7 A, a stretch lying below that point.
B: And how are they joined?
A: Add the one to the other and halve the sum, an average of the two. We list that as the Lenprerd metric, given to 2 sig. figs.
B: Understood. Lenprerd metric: 89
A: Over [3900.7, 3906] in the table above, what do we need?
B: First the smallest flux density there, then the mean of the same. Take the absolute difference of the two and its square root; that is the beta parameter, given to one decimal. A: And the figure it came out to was 2.1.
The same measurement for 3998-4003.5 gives 1.8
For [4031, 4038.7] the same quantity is 2.5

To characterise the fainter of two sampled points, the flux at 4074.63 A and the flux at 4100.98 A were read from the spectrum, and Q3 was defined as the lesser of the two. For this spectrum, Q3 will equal 69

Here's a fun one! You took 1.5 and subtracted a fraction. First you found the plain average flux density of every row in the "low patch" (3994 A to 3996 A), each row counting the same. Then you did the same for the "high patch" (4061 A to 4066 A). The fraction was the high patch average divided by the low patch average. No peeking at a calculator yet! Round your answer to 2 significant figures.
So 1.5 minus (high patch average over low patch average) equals 0.50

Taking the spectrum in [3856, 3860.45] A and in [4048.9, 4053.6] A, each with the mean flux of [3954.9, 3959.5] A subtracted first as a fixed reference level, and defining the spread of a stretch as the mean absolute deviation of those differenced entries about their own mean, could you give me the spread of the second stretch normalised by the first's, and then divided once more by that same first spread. 2.0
